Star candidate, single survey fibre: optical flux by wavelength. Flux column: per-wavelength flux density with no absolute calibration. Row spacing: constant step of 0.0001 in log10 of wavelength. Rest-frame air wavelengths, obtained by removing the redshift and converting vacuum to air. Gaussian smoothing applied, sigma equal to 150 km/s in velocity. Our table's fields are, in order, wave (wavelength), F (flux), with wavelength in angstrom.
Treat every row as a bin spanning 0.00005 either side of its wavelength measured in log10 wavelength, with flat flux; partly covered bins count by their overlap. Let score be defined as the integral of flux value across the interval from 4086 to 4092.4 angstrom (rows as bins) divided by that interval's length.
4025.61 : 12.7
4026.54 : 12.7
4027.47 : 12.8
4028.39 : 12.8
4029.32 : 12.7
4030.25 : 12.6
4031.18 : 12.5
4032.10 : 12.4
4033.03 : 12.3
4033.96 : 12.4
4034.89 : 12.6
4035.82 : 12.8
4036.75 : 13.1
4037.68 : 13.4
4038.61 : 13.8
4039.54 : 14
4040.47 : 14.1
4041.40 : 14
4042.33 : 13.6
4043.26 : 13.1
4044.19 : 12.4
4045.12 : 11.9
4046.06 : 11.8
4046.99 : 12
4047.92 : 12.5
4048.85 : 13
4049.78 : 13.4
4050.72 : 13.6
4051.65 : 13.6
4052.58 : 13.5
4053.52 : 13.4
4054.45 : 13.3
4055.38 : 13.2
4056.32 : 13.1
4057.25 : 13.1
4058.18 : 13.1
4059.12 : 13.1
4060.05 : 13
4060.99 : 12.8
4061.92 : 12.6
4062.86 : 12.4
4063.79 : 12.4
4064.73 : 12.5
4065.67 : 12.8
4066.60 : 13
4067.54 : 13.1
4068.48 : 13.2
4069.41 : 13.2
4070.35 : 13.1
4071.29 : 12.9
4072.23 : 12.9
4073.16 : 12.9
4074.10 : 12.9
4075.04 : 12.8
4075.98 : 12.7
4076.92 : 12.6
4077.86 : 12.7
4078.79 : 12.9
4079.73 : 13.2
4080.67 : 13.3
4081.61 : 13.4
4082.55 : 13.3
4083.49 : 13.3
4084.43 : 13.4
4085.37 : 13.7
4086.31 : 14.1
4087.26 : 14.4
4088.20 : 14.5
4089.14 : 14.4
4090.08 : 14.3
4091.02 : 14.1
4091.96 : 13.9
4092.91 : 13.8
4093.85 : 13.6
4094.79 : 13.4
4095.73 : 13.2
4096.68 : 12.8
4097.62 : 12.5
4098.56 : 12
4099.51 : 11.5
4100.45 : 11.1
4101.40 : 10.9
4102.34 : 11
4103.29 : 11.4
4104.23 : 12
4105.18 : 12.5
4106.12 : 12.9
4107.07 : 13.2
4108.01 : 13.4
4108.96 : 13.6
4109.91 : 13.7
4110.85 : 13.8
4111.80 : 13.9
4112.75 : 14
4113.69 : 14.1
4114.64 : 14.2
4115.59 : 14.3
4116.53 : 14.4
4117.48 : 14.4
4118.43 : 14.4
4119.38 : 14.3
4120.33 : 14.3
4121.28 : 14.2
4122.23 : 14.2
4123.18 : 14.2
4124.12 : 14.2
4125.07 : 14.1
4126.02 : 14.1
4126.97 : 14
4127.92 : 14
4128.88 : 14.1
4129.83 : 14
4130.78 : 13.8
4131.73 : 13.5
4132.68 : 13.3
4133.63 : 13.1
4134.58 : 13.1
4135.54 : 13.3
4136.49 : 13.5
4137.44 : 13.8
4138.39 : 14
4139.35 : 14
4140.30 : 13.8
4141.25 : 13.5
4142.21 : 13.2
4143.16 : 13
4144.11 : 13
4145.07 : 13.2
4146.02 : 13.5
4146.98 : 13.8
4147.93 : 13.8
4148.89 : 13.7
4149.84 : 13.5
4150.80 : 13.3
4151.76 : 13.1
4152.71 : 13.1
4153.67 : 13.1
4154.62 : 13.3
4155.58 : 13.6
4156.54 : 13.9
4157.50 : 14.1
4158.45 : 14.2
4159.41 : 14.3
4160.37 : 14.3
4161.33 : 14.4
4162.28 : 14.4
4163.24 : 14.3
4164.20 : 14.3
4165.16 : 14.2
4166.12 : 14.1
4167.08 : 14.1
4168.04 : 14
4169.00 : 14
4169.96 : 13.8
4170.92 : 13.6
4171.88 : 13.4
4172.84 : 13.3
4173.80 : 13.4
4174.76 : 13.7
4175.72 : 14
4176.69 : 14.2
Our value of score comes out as 14.2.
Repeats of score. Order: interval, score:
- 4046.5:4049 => 12.5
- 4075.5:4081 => 12.9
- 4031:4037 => 12.6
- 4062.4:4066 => 12.5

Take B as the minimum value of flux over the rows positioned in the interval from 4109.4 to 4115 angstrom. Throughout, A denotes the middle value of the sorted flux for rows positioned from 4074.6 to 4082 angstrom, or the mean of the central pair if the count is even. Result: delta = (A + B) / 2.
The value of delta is 13.3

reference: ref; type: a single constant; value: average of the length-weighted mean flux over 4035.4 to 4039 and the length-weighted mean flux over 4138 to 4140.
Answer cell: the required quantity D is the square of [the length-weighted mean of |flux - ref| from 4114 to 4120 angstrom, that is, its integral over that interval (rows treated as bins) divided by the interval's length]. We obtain 0.51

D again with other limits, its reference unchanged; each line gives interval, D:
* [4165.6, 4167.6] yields 0.24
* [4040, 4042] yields 0.17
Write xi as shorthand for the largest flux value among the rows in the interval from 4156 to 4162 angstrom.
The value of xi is 14.4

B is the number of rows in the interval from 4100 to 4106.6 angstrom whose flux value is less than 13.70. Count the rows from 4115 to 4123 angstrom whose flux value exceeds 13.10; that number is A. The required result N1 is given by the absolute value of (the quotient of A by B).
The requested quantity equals 1.14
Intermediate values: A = 8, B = 7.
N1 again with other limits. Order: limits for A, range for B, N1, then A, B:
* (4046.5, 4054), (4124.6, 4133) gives 2.50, 5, 2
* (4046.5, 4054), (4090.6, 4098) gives 1.00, 5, 5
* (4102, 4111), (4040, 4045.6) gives 1.25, 5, 4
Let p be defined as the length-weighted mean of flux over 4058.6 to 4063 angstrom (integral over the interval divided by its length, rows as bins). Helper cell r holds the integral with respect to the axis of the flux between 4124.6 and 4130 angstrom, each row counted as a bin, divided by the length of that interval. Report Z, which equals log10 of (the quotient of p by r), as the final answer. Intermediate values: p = 12.8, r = 14.0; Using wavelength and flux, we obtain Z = -0.04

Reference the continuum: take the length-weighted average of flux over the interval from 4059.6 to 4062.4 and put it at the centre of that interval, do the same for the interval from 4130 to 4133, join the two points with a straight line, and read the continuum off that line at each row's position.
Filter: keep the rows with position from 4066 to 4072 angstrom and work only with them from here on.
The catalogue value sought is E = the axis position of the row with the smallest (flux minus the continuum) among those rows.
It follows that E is 4071.29 angstrom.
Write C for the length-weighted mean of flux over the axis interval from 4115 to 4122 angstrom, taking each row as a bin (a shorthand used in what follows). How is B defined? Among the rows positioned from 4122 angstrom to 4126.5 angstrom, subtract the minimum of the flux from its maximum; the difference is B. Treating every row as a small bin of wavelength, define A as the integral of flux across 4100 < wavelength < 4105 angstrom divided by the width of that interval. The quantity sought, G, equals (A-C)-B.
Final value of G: -3.1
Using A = 11.3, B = 0.10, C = 14.3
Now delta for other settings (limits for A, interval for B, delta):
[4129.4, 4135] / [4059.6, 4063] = 12.9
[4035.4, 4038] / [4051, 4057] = 13.1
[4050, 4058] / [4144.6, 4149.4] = 13.3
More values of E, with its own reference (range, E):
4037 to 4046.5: 4046.06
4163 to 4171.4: 4170.92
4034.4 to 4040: 4034.89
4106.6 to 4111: 4107.07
